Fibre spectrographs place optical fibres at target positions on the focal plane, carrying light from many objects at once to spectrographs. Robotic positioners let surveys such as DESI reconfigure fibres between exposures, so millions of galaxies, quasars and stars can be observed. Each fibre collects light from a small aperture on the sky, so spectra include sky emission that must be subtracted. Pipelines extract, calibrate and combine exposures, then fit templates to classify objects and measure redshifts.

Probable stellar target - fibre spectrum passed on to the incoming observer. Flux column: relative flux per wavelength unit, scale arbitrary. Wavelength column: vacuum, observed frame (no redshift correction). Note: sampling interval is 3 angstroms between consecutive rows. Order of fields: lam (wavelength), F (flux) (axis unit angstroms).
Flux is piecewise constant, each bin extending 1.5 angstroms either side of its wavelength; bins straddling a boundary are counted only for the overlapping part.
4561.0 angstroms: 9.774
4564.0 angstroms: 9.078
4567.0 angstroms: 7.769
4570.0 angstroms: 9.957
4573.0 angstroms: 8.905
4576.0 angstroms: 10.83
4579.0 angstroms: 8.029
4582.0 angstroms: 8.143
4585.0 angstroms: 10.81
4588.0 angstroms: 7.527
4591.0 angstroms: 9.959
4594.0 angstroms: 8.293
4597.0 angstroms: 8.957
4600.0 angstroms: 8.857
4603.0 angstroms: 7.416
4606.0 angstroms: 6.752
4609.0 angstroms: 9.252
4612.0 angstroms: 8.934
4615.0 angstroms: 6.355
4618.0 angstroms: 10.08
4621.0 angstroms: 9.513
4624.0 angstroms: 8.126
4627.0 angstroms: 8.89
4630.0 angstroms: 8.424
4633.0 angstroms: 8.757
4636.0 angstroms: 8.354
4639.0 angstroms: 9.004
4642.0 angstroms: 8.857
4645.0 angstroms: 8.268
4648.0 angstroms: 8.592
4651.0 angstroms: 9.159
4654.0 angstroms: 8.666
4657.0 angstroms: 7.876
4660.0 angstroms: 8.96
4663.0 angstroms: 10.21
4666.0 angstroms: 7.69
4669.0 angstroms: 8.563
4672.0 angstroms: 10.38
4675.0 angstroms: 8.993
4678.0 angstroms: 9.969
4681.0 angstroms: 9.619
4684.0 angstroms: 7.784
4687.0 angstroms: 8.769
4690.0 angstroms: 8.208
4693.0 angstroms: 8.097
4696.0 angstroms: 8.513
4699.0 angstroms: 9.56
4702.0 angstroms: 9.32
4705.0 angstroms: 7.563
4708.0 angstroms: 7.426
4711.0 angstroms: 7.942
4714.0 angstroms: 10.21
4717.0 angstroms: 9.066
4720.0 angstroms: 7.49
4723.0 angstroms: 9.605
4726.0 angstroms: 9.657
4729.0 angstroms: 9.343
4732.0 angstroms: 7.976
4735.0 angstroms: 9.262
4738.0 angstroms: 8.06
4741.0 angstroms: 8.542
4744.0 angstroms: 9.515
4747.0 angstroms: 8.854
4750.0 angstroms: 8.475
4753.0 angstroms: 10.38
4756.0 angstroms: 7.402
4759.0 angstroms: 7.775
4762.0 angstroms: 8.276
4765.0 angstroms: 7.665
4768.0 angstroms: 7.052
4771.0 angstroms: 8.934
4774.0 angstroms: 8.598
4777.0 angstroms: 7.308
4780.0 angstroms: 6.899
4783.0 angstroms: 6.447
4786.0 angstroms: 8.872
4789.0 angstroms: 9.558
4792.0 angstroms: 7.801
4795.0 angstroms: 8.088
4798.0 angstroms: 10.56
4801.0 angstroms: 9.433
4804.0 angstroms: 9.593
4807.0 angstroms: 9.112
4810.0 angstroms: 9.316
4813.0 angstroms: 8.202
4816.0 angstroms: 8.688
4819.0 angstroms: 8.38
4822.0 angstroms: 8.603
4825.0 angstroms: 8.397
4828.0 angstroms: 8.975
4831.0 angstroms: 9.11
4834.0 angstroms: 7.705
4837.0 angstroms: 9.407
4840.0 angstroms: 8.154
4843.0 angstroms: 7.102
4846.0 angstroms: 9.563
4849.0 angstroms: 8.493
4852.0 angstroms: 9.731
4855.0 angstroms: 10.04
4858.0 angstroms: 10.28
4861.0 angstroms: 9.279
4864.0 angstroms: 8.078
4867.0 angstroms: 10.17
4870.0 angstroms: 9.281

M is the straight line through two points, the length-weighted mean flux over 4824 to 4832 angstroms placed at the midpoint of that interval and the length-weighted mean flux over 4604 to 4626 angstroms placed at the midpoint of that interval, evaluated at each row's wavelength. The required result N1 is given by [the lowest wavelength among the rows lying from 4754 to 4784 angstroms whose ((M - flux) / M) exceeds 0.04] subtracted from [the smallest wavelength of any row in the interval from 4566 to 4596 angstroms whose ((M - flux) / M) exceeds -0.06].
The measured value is -189 angstroms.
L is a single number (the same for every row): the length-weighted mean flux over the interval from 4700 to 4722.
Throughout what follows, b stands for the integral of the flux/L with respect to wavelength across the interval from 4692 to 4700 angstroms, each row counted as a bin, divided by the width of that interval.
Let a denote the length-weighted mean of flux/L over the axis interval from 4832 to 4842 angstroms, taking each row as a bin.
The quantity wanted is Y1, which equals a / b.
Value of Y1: 0.96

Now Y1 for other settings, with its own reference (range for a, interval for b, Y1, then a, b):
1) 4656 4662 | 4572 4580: 0.92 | 1.02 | 1.10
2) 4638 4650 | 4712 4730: 0.95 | 1.02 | 1.08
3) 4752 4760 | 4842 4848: 1.00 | 1.00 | 1.00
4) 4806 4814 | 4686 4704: 1.02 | 1.05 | 1.03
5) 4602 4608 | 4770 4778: 0.87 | 0.85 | 0.98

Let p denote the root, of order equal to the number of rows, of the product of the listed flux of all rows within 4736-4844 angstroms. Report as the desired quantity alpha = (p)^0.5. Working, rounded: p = 8.43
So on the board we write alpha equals 2.90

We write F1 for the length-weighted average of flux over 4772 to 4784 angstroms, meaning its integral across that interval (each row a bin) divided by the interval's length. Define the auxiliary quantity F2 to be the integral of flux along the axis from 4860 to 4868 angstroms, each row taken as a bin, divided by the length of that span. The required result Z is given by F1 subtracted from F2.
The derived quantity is 1.7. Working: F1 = 7.4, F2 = 9.1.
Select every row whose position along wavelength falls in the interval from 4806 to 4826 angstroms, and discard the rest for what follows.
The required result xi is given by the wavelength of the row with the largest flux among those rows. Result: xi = 4810.0 angstroms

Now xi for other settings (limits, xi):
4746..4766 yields 4753.0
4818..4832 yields 4831.0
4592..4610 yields 4609.0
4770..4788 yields 4771.0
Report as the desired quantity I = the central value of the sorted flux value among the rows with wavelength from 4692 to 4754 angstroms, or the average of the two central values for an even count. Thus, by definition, 8.85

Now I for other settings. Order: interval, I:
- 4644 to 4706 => 8.67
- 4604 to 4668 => 8.76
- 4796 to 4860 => 9.11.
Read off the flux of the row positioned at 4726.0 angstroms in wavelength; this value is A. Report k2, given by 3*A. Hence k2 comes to 29.0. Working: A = 9.657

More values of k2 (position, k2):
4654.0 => 26.0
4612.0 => 26.8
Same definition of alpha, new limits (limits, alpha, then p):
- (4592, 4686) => 2.94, 8.65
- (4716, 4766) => 2.94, 8.63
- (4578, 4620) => 2.90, 8.44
